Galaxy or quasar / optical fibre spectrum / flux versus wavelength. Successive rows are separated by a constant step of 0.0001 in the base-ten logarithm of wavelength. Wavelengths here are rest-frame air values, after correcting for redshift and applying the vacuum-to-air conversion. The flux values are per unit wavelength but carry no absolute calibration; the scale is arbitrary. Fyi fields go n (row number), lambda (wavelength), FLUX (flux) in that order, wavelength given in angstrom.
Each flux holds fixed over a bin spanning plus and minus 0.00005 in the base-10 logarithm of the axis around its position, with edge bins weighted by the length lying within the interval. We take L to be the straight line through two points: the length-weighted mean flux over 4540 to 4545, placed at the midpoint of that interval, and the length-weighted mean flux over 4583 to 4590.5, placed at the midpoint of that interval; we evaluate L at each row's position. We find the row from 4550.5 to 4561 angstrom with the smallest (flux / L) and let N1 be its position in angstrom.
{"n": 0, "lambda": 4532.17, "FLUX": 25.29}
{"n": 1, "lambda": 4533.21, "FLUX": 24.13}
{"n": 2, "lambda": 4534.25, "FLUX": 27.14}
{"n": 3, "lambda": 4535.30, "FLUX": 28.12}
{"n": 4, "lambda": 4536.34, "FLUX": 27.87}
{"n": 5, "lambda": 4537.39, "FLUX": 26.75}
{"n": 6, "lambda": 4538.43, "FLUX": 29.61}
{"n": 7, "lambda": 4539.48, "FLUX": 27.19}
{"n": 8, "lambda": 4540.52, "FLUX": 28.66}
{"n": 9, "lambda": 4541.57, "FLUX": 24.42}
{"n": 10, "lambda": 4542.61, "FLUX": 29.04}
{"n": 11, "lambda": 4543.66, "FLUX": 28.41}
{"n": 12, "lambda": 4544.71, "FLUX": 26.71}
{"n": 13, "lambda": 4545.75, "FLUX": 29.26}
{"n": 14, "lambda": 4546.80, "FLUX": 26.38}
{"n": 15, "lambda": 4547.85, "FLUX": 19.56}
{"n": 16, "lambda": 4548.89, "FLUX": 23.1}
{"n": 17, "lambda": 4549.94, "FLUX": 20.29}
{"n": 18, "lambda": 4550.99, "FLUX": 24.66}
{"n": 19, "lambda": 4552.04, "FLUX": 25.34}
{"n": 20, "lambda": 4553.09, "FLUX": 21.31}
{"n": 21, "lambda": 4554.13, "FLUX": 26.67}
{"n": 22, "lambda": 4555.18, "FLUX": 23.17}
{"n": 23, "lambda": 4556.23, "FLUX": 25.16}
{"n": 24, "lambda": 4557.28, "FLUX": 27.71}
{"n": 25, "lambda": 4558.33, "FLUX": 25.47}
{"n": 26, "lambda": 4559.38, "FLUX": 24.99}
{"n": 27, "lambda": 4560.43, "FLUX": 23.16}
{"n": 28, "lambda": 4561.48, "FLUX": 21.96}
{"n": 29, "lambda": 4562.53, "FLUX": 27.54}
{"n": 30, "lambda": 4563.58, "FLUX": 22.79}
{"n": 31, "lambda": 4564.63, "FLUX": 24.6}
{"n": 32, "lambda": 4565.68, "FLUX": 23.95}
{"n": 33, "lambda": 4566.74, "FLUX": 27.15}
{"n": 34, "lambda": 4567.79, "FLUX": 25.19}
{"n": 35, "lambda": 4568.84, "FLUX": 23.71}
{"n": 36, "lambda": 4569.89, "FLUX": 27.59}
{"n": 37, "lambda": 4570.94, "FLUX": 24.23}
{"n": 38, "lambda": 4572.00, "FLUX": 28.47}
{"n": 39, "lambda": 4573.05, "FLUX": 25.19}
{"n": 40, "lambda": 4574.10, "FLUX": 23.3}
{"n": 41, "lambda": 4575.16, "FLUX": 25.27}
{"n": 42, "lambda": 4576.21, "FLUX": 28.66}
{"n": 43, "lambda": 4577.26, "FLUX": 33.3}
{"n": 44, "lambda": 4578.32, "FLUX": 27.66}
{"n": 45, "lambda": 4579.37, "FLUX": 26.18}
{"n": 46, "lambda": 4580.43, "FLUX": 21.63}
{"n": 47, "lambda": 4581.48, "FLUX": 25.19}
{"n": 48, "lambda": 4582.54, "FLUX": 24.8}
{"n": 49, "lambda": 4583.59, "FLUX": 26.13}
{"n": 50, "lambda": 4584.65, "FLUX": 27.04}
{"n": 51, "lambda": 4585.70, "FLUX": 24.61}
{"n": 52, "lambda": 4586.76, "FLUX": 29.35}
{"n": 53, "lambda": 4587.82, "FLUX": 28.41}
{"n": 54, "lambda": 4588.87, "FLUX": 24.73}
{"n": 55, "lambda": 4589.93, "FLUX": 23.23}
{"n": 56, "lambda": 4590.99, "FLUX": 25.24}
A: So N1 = 4553.09 angstrom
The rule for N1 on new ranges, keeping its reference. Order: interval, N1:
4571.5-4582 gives 4580.43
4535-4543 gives 4541.57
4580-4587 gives 4580.43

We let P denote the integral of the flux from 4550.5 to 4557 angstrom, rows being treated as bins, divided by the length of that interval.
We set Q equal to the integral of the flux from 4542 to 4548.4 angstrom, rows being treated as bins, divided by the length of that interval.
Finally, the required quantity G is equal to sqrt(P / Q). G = 0.96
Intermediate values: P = 24.5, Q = 26.5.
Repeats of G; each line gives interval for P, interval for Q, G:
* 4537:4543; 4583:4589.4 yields 1.02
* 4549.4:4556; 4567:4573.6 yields 0.96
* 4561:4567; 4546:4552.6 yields 1.02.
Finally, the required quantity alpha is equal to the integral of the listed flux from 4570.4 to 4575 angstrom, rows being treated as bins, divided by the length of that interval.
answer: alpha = 25.27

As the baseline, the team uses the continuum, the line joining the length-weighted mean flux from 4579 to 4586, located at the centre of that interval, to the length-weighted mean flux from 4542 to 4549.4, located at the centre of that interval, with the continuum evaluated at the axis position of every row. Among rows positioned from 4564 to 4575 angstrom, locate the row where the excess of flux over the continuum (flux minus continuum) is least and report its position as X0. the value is 4574.10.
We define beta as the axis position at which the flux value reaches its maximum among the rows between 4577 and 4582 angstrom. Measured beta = 4577.26 angstrom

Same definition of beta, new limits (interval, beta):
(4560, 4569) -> 4562.53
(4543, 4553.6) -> 4545.75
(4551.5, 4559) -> 4557.28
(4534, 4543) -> 4538.43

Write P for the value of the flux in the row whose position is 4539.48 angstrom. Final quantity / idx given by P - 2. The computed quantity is 25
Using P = 27.19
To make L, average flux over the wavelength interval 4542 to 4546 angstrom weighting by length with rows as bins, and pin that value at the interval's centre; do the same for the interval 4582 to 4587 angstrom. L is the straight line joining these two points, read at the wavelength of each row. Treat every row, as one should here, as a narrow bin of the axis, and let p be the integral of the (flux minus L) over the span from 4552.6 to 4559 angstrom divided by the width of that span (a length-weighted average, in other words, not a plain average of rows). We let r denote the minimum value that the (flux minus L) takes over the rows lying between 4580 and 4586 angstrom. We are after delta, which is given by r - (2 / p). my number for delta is -4.0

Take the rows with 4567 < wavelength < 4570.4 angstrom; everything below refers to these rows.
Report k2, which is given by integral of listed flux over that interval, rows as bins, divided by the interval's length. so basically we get 25.7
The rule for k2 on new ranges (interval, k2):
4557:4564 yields 24.7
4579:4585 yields 25.1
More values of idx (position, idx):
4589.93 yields 21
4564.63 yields 23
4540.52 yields 27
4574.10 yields 21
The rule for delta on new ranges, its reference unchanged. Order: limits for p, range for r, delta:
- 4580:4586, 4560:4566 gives -3.9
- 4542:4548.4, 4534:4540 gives -0.6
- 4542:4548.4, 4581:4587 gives -0.3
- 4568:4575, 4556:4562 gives -4.0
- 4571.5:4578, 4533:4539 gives -7.6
